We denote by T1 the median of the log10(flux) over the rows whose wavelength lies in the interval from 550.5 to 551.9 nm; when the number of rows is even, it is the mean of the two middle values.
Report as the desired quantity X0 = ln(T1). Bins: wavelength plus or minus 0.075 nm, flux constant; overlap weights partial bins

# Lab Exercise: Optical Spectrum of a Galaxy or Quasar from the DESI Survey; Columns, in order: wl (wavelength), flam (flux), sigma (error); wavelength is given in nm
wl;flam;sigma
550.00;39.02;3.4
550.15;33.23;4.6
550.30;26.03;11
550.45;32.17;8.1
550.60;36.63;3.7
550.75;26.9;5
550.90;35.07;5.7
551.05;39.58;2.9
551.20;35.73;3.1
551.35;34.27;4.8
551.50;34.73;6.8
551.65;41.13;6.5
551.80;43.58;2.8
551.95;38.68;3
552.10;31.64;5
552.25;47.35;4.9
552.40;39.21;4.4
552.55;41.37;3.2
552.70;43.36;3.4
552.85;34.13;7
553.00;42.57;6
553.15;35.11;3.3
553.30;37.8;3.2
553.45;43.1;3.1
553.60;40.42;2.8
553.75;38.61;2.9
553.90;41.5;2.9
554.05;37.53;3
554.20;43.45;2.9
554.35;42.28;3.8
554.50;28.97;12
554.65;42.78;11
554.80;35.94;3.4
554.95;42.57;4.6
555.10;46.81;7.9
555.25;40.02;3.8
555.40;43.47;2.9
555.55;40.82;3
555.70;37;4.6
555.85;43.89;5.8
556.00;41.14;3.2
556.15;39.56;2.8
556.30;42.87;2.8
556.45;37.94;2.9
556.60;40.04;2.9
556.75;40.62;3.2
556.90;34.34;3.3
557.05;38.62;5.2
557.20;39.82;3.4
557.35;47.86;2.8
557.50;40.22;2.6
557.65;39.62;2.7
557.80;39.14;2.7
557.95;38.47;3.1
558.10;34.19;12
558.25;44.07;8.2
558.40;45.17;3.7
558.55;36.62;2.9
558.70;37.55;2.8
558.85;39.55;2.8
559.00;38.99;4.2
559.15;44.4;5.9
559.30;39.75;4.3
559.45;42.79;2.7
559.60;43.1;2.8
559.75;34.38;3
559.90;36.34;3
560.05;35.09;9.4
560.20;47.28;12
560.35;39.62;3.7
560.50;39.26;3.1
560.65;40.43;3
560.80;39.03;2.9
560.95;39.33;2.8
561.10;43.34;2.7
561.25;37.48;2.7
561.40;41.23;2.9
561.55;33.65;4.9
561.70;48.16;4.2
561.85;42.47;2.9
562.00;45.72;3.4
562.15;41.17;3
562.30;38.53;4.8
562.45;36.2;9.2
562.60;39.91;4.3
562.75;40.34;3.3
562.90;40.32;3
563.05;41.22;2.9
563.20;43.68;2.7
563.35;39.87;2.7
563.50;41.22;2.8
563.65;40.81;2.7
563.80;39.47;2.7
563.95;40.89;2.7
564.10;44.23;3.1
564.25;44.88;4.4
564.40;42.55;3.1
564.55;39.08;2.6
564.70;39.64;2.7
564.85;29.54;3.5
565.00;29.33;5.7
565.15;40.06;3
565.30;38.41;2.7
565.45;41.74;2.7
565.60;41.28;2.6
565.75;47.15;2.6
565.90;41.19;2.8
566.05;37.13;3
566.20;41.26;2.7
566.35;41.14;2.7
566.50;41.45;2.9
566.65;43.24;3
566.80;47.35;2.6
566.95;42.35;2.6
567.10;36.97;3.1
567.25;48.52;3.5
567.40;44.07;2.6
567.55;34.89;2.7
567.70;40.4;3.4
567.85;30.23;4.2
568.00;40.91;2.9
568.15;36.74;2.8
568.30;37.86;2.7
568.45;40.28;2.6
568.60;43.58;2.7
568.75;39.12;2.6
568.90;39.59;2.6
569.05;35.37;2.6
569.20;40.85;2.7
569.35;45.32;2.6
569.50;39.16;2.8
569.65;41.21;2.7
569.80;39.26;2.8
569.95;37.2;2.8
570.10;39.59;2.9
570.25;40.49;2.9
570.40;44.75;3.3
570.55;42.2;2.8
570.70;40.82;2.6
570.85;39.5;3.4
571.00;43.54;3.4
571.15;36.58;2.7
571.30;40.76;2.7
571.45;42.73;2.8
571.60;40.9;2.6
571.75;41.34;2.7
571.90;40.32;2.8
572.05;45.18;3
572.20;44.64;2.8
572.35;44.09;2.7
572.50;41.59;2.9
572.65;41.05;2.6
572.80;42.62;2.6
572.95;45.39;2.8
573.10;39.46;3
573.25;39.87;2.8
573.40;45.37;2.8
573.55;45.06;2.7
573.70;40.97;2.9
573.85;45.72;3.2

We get 0.440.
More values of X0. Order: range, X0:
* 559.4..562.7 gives 0.470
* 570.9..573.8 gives 0.482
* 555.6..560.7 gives 0.469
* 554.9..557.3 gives 0.474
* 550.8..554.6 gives 0.466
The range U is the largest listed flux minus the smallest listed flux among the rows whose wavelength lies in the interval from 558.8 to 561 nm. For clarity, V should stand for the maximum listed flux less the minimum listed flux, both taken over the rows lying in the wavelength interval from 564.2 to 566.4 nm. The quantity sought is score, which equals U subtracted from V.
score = 4.9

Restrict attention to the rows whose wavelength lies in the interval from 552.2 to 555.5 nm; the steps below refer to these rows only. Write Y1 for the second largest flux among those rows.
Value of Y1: 46.81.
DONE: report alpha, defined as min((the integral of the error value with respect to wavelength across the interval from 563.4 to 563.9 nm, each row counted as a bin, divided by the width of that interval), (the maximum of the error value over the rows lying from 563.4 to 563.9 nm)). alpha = 2.7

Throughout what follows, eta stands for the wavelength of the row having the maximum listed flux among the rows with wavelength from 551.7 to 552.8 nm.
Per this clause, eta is 552.25 nm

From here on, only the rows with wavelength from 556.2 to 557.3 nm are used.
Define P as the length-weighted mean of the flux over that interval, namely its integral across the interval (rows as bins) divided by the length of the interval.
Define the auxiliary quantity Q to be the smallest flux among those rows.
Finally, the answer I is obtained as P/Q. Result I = 1.15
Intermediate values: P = 39.4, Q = 34.34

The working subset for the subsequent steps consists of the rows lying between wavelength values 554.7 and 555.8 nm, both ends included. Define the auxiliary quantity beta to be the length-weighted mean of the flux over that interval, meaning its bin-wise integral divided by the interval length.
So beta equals 41.1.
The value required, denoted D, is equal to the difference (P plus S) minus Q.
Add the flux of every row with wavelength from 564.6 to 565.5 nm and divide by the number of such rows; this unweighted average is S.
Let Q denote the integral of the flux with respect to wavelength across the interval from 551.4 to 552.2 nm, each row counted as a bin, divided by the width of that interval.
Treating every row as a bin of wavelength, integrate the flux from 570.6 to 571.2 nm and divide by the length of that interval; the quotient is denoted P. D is 38.7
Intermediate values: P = 40.3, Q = 38.1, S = 36.5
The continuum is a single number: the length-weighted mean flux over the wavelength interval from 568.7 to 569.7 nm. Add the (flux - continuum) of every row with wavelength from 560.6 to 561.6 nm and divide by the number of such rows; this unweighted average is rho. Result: -0.9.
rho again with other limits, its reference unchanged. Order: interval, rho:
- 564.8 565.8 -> -1.9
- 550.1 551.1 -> -7.3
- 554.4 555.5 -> 0.0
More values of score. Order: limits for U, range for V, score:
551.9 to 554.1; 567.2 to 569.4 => 2.6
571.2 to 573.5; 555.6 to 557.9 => 7.6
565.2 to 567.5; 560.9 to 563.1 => 3.0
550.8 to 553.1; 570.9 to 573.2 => -6.9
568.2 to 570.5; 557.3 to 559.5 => 3.7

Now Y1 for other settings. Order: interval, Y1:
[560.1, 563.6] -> 47.28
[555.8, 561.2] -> 47.28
